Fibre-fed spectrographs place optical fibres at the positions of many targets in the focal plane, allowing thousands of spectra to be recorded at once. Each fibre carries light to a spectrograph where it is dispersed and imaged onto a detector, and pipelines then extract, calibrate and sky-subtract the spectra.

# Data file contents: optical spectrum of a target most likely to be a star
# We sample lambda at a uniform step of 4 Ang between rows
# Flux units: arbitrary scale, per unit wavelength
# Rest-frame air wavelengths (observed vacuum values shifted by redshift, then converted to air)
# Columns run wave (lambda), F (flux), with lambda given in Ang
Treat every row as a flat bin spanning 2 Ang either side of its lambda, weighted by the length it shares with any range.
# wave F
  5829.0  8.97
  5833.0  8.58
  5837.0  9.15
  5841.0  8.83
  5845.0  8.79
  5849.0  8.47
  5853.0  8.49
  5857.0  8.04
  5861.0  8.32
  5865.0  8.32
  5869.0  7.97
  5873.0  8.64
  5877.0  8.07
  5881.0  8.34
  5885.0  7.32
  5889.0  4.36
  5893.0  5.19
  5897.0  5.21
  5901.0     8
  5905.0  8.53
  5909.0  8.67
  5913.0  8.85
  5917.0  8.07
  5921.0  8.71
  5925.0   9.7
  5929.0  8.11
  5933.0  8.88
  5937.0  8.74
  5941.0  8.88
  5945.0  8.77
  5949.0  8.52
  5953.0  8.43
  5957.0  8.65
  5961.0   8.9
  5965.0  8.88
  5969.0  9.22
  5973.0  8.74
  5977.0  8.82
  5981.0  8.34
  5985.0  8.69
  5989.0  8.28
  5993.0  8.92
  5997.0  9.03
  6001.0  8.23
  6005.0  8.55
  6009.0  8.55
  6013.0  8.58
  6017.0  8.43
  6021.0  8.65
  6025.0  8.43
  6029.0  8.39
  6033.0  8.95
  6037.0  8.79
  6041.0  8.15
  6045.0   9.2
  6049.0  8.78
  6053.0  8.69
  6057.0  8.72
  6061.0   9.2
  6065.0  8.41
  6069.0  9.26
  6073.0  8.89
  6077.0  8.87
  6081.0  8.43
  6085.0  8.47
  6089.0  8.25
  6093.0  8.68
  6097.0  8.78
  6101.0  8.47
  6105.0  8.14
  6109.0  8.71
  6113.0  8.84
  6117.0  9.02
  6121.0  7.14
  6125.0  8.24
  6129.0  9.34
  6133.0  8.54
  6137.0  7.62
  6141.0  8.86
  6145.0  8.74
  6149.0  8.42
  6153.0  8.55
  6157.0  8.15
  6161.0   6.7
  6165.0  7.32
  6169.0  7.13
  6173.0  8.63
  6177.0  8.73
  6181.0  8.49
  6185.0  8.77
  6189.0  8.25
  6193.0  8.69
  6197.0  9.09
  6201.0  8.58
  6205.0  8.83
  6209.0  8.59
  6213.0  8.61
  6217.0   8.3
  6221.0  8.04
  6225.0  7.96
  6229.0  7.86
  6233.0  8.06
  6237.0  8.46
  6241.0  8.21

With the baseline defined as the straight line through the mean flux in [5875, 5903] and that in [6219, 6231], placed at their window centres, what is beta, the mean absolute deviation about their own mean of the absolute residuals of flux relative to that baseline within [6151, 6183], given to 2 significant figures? 0.19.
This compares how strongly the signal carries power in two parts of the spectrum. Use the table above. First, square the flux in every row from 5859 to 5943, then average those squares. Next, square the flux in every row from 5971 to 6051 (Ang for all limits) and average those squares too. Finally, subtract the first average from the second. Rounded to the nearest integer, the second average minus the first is 10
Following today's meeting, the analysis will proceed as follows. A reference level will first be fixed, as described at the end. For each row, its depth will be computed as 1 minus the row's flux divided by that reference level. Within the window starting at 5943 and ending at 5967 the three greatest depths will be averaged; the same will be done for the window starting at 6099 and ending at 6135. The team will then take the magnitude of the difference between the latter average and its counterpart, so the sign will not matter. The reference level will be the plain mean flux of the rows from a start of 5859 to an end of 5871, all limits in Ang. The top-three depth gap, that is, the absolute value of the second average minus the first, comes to 0.085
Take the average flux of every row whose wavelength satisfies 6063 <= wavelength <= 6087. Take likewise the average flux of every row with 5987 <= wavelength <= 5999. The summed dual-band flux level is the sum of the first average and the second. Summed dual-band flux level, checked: 17.5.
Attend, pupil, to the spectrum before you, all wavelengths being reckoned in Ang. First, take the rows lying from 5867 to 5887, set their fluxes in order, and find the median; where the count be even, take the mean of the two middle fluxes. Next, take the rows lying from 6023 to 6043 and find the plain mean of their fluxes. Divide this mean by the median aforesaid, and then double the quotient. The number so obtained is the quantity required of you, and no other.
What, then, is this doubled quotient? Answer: 2.12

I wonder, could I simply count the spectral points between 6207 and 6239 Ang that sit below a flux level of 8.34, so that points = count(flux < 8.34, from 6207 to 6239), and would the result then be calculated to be 5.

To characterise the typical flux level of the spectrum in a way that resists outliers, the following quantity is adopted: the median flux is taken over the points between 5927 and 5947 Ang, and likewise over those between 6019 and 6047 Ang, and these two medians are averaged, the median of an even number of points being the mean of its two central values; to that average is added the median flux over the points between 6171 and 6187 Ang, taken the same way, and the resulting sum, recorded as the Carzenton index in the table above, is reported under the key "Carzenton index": 17.39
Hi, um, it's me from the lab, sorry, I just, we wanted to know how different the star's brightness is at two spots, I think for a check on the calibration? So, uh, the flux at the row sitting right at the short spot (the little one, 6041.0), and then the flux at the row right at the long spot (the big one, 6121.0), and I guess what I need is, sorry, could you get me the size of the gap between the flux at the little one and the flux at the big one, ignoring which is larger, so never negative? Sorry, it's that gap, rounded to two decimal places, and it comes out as 1.01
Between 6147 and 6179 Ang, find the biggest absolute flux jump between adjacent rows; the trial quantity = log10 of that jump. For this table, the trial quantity 0.2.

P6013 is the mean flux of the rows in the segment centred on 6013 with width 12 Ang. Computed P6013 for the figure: 8.52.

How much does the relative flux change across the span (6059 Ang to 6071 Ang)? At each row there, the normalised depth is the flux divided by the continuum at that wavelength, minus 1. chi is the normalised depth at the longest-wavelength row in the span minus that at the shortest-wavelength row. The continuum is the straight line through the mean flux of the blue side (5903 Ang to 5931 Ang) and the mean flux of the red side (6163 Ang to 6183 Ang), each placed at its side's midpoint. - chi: 0.01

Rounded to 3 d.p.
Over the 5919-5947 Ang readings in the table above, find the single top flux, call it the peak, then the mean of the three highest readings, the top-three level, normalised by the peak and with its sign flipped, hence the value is -0.944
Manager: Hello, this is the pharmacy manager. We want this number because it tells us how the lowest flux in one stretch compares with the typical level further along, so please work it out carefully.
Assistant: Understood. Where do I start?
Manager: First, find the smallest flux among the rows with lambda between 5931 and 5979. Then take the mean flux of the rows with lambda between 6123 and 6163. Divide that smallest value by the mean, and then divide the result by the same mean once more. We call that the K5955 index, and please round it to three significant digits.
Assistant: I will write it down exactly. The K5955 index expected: 0.122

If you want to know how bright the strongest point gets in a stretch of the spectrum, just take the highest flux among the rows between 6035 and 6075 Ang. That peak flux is 9.26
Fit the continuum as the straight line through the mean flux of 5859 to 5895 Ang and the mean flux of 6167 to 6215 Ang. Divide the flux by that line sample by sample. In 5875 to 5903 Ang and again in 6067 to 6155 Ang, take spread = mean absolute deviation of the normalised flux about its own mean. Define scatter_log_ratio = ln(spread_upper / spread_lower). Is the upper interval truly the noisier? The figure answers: -1.5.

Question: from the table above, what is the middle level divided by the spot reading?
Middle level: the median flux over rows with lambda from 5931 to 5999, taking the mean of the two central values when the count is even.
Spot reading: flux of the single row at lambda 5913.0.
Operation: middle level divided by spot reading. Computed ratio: 0.99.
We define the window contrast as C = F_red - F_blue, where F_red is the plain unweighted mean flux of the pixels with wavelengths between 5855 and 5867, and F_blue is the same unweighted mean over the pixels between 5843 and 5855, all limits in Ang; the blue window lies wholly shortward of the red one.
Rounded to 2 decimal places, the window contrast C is -0.36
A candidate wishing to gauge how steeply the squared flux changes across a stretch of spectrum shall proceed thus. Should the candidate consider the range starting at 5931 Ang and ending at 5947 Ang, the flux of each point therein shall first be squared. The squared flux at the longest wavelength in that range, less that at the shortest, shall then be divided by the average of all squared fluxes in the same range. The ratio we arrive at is -0.02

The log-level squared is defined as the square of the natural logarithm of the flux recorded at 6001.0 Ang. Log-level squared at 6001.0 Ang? 4.44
